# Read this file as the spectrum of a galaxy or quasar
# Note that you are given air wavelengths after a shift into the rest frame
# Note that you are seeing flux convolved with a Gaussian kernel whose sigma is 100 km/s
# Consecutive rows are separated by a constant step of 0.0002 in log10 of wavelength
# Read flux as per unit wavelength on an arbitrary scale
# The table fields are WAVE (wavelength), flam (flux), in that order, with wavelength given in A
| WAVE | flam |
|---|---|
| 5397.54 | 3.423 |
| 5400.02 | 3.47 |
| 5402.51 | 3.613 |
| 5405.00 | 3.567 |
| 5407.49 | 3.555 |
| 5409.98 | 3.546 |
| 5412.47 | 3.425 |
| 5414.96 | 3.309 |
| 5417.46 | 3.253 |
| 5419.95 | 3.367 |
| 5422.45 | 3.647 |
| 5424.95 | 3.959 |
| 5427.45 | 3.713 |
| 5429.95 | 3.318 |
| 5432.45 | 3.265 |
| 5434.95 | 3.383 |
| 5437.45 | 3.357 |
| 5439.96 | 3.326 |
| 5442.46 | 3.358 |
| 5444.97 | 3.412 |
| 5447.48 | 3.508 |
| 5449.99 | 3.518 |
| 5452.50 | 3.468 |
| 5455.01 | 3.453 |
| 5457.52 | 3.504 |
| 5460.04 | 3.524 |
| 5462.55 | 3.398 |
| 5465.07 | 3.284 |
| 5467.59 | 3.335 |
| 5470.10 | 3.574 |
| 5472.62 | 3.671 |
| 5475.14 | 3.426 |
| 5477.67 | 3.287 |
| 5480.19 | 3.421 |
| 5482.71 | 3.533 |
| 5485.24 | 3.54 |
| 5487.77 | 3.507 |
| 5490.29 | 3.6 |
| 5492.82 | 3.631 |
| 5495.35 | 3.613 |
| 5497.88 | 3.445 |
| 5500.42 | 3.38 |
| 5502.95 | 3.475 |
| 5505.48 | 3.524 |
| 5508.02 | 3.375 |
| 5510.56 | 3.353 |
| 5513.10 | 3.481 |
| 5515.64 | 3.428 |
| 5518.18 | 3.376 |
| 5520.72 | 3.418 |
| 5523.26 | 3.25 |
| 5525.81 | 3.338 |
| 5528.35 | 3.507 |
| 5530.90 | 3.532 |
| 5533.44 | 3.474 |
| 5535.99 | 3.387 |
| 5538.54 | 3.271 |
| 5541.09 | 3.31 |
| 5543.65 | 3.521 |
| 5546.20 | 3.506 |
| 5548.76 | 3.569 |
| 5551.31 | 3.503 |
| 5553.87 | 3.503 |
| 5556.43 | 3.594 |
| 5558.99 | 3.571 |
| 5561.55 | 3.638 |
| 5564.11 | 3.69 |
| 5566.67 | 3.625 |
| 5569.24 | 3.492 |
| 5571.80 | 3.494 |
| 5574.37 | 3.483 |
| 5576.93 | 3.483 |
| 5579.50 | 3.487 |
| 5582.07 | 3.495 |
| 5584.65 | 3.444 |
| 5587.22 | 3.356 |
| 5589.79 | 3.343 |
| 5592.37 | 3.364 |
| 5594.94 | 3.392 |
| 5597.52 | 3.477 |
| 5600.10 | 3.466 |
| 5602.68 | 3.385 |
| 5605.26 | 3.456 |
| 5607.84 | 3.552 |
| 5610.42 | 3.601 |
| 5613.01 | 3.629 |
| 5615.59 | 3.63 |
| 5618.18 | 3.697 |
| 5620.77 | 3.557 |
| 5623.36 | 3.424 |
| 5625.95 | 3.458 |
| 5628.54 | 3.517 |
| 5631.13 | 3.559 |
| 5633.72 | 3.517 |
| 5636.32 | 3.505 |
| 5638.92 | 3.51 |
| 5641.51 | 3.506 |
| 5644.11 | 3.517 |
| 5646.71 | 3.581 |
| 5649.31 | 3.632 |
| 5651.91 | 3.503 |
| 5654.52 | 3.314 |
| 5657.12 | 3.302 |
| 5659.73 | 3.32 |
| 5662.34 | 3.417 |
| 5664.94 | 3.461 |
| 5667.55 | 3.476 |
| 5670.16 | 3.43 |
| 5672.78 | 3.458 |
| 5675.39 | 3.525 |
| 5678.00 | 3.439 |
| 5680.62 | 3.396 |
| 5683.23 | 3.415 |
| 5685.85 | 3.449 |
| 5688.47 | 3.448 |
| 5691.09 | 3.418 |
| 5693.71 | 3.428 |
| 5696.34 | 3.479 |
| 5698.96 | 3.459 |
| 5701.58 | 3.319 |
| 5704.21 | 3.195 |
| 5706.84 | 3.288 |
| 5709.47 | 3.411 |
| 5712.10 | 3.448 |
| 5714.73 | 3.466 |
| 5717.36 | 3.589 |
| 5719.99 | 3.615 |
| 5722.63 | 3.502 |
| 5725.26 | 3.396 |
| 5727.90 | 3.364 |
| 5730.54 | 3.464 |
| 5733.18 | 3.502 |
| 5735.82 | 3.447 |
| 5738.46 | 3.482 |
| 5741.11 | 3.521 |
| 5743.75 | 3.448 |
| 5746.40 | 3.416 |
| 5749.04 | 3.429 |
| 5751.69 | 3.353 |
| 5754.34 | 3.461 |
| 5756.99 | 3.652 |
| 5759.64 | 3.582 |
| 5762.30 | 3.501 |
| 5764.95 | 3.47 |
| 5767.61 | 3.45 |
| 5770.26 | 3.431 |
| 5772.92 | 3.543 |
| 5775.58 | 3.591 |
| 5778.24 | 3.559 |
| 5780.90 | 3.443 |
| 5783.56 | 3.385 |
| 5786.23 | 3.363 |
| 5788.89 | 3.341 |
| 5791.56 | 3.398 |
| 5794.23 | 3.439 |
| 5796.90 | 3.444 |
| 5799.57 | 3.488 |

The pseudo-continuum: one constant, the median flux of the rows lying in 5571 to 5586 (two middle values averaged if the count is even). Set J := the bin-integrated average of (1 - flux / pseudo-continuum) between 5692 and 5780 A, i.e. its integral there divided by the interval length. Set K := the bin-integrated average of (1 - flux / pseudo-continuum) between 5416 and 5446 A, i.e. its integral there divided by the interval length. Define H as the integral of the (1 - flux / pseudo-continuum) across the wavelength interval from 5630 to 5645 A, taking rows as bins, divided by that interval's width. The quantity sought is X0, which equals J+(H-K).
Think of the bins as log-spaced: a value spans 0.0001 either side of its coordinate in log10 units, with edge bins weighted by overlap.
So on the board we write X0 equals -0.014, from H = -0.010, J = 0.007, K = 0.011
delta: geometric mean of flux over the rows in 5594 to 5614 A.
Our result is 3.49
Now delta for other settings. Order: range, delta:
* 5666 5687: 3.45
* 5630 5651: 3.54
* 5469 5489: 3.49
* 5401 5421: 3.45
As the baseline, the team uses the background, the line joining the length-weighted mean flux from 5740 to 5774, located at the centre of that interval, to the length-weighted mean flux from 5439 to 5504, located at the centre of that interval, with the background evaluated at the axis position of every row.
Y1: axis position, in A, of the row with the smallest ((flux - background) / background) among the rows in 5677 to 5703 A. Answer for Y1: 5701.58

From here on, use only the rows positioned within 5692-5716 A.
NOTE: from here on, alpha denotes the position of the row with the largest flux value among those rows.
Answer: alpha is 5696.34 A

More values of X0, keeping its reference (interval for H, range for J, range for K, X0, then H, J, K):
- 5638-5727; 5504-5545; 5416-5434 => 0.037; 0.012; 0.022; -0.004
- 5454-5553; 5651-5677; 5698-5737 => 0.012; 0.009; 0.019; 0.016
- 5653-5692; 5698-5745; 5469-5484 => 0.032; 0.019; 0.013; 0.000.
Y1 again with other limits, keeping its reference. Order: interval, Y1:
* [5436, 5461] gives 5439.96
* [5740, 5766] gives 5751.69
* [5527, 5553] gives 5538.54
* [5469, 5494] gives 5477.67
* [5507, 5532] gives 5523.26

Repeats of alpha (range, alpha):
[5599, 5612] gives 5610.42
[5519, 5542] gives 5530.90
